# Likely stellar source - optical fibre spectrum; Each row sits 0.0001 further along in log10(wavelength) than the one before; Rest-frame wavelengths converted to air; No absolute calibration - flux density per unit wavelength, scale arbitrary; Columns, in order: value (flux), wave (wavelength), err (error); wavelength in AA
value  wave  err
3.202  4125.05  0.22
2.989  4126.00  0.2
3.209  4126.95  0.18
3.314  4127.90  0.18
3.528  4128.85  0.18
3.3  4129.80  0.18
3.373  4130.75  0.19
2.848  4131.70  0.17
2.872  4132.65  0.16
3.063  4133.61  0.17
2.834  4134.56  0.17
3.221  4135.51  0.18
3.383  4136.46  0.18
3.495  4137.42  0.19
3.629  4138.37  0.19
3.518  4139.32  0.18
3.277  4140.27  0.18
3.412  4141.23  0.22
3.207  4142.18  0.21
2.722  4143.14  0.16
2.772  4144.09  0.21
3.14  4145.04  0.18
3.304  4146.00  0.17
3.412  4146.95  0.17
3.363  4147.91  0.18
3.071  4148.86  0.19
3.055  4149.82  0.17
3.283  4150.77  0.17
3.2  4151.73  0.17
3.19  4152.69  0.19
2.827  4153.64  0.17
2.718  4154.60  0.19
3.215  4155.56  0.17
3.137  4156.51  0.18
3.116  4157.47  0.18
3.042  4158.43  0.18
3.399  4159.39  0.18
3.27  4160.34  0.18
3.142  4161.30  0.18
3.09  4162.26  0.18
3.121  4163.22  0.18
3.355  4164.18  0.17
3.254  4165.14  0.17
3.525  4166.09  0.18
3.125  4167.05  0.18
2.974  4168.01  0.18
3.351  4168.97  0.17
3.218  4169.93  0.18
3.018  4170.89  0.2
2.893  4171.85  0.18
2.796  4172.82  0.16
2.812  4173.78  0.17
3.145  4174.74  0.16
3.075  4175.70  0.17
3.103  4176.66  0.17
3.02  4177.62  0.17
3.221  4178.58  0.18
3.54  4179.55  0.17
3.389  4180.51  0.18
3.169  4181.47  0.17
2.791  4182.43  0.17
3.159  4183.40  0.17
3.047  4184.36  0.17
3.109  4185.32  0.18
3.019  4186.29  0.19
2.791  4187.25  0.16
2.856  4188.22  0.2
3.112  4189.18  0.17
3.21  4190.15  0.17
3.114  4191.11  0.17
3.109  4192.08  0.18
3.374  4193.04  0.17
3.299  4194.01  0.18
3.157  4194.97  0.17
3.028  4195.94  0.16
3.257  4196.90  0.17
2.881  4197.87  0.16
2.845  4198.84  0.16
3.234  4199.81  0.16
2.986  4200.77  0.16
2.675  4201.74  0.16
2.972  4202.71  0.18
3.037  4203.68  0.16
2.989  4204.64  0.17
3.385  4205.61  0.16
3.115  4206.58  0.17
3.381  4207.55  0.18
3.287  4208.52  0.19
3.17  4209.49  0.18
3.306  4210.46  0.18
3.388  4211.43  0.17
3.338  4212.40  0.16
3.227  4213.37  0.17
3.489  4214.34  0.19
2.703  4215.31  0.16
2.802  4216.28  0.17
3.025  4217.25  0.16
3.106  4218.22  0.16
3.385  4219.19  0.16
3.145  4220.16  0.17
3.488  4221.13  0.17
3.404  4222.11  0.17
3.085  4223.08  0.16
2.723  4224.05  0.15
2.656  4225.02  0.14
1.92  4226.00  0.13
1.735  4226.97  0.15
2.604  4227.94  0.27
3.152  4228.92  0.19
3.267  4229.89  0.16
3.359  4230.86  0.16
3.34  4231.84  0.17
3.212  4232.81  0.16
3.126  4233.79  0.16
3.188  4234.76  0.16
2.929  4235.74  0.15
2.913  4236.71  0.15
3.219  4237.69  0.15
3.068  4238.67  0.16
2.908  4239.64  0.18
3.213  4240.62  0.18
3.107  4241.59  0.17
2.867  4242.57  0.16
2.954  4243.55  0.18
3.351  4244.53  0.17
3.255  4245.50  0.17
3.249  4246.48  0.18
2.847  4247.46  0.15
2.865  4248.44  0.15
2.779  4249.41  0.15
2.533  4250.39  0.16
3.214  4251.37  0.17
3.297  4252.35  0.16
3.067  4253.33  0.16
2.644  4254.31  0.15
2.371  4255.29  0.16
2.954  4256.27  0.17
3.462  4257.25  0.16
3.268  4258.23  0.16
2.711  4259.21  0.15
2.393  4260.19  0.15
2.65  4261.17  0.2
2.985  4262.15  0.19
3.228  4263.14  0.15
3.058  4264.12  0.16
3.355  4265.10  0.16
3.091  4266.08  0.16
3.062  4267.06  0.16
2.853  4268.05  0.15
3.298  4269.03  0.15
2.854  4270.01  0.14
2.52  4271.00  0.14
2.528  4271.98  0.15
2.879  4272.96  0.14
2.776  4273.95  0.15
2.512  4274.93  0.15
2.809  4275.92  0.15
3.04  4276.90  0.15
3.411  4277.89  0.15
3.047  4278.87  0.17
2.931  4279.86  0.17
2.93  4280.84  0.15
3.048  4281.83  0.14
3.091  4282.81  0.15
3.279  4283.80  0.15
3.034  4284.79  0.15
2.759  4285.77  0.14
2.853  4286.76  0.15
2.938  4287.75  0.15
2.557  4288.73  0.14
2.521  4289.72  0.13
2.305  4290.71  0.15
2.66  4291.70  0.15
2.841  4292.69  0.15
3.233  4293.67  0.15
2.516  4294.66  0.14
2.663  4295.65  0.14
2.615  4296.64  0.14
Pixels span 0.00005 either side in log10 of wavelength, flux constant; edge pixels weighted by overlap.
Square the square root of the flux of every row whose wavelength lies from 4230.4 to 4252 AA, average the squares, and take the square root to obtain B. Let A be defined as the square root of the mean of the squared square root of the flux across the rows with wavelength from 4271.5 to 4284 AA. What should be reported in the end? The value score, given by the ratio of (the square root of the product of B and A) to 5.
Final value 0.347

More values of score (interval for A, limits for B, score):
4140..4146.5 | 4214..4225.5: 0.352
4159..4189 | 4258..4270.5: 0.349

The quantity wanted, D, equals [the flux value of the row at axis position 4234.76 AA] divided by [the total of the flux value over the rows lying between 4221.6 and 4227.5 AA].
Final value 0.205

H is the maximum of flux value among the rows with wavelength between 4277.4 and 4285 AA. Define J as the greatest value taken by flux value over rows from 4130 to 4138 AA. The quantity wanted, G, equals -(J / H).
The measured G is -1.02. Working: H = 3.411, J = 3.495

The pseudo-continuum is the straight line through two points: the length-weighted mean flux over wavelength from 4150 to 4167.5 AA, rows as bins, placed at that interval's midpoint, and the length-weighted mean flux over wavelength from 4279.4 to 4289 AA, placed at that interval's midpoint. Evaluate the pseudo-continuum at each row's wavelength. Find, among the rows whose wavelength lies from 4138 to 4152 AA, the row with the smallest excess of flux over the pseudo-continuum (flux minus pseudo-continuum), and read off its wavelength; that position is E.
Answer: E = 4143.14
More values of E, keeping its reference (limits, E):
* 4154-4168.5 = 4154.60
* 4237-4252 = 4250.39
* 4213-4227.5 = 4226.97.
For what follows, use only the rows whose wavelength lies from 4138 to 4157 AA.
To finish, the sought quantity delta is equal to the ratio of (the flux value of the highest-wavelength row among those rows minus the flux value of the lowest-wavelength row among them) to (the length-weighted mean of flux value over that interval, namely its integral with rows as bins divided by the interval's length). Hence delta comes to -0.16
